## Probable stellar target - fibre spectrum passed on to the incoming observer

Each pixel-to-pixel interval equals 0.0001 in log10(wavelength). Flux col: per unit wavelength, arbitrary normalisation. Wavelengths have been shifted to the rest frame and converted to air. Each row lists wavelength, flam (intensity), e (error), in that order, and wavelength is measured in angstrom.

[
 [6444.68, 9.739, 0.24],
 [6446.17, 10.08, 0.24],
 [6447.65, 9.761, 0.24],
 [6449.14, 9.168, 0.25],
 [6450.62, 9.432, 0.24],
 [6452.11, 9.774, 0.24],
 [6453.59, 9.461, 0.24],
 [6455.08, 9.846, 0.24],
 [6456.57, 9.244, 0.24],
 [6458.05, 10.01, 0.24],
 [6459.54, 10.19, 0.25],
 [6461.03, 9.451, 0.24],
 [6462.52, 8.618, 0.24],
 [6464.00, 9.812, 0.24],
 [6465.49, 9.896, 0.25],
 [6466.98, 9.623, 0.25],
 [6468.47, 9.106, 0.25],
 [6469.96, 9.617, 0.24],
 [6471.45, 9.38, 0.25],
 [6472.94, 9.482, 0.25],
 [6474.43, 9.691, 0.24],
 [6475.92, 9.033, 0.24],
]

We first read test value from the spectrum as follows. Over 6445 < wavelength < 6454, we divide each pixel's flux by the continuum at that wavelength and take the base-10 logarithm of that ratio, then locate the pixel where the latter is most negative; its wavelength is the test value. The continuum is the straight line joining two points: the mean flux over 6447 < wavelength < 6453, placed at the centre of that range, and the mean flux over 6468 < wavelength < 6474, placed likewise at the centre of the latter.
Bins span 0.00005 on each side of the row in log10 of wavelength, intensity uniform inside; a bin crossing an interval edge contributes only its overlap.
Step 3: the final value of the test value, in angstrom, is 6449.14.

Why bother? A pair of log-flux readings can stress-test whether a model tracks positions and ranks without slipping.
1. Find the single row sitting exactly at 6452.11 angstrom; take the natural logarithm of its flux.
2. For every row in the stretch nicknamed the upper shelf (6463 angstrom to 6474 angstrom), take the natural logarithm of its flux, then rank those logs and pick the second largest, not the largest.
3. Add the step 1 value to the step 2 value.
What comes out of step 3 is 4.563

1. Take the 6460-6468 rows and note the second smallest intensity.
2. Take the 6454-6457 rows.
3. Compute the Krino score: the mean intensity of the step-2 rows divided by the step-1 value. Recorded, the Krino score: 1.01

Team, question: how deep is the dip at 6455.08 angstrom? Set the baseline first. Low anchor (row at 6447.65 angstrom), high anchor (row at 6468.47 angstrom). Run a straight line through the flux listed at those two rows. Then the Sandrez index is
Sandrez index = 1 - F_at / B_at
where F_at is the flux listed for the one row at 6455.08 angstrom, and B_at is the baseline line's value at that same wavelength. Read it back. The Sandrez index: -0.03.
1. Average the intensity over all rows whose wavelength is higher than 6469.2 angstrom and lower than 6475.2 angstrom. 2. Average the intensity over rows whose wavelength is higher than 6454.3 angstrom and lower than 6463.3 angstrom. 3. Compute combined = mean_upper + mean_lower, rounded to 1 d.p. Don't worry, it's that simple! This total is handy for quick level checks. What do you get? 19.1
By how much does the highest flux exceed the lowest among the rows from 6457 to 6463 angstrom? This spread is 1.57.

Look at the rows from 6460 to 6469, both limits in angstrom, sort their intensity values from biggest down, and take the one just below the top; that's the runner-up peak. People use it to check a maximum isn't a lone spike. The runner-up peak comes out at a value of 9.812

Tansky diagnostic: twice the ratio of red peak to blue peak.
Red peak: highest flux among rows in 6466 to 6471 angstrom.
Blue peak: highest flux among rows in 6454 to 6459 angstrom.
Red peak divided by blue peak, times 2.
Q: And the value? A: 1.92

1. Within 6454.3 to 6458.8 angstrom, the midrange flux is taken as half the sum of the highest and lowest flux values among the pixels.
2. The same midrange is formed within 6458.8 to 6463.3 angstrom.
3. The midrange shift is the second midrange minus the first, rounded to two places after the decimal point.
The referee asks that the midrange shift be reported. -0.22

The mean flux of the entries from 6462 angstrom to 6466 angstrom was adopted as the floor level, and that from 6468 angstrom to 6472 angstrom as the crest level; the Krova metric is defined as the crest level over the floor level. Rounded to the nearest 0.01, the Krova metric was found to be 0.99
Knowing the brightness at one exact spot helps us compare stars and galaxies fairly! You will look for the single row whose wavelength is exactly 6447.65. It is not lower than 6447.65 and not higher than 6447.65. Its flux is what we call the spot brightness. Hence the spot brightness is 9.761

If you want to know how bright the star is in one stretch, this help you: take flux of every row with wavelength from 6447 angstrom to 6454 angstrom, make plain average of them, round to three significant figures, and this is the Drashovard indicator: 9.52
